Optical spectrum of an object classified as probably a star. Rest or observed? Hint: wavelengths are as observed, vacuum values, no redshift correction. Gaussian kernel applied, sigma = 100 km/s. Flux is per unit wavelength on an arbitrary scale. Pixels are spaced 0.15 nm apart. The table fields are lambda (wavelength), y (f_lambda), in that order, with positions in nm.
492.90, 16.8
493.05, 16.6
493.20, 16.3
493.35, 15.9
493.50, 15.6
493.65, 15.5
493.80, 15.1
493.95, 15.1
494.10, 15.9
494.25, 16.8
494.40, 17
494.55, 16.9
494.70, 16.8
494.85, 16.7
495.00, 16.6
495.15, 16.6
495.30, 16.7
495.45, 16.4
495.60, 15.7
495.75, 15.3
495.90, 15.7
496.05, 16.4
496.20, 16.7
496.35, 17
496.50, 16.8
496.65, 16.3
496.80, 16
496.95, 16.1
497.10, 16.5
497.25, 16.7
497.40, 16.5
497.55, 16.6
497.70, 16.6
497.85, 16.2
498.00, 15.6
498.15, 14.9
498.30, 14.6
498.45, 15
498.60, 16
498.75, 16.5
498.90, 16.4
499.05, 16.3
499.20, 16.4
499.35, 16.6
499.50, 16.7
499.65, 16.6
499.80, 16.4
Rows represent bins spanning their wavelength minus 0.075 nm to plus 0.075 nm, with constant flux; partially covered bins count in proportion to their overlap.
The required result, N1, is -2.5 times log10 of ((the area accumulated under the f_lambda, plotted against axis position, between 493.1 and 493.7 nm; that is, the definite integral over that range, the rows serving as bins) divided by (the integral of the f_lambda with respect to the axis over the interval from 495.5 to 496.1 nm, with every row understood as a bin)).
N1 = -0.01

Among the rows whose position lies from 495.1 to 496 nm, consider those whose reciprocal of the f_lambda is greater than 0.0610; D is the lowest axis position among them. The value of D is 495.60 nm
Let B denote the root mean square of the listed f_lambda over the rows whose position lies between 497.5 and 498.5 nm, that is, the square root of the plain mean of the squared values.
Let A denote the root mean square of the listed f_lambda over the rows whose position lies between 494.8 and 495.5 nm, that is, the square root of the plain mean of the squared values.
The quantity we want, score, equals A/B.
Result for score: 1.060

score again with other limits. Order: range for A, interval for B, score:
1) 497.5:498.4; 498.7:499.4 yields 0.959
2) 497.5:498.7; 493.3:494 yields 1.017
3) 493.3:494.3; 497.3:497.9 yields 0.953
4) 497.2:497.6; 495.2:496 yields 1.040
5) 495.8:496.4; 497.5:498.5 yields 1.051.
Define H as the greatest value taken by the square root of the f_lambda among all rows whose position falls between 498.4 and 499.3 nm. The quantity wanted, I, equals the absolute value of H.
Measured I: 4.06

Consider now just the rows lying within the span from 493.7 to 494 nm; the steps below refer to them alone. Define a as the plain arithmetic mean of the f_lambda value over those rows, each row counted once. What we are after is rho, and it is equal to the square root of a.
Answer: 3.89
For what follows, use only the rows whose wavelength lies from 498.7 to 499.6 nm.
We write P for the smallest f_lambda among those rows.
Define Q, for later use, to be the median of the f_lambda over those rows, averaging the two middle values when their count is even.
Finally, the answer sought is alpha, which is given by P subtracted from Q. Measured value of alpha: 0.15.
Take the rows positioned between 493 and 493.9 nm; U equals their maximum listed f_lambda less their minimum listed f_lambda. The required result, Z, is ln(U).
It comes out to 0.4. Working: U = 1.50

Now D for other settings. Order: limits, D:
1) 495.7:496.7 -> 495.75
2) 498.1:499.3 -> 498.15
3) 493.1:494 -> 493.20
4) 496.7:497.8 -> 496.80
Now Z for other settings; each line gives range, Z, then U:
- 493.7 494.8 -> 0.6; 1.90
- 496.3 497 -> 0.0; 1.00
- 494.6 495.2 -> -1.6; 0.20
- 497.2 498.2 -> 0.6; 1.80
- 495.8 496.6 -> 0.3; 1.30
